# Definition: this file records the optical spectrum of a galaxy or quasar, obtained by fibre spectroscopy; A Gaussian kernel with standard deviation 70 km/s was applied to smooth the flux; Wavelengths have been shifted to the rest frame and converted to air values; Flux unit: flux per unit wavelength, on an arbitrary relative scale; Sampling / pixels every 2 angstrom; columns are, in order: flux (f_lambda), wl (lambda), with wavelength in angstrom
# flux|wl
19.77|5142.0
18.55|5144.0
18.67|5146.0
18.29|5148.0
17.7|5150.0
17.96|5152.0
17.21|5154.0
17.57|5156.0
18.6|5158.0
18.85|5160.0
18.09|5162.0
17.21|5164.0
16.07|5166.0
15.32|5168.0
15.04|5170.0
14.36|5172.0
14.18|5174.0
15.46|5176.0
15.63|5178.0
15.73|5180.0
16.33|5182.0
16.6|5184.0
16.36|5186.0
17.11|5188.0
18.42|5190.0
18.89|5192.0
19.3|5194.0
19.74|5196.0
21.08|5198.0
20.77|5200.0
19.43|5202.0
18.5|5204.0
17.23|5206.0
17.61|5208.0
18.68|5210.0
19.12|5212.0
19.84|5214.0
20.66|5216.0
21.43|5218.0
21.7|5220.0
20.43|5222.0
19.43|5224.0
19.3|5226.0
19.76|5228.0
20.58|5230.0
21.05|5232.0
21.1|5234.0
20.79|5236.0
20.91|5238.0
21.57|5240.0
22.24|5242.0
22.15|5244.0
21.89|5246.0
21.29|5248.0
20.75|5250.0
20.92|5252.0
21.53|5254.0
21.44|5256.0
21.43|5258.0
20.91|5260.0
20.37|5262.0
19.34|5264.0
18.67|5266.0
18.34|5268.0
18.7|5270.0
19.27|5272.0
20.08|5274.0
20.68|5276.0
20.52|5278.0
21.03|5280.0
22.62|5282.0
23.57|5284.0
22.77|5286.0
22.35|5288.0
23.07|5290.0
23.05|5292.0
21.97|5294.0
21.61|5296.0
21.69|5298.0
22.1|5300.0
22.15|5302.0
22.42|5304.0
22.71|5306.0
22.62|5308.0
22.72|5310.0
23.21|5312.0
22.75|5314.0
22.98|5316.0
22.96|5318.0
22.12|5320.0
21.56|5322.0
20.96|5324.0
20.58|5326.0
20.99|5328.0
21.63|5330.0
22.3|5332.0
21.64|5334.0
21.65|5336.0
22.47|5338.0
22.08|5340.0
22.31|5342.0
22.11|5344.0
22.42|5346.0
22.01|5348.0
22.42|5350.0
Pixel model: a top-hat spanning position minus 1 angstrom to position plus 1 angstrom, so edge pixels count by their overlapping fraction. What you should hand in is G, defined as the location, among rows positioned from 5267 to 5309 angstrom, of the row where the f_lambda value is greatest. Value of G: 5284.0 angstrom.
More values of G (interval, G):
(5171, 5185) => 5184.0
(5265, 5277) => 5276.0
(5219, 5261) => 5242.0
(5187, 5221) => 5220.0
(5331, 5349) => 5338.0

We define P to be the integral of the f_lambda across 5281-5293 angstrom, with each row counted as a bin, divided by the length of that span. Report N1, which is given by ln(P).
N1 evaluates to 3.13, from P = 22.9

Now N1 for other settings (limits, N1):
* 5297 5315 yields 3.11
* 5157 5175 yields 2.80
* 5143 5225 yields 2.89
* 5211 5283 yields 3.03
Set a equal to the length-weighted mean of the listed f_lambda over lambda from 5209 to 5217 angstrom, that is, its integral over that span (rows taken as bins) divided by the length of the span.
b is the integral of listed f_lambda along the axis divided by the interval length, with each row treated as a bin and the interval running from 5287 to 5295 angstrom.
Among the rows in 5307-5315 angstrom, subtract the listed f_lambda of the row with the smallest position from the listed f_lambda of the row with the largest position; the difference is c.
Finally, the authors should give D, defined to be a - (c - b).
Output 42.1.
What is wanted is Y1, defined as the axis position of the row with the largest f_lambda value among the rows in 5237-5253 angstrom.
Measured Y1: 5242.0 angstrom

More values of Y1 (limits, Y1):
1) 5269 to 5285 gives 5284.0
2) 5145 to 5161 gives 5160.0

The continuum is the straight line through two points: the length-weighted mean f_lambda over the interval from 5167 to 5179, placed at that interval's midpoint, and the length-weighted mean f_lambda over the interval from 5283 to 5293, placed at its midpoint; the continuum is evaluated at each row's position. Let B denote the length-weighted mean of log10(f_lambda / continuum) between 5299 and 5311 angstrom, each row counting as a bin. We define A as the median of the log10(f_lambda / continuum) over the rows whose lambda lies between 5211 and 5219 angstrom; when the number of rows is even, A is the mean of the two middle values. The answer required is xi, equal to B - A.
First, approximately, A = 0.05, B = -0.031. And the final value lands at -0.08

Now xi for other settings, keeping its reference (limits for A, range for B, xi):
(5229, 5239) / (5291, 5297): -0.06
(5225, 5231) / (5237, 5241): 0.01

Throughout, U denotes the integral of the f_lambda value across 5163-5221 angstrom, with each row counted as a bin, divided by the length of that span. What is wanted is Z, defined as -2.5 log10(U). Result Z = -3.13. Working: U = 17.9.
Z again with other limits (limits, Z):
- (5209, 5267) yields -3.29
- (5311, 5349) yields -3.36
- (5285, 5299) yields -3.37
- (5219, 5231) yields -3.26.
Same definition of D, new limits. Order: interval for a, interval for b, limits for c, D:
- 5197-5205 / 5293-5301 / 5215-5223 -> 42.0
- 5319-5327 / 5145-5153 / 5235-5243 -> 38.0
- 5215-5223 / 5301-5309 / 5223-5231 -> 42.4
